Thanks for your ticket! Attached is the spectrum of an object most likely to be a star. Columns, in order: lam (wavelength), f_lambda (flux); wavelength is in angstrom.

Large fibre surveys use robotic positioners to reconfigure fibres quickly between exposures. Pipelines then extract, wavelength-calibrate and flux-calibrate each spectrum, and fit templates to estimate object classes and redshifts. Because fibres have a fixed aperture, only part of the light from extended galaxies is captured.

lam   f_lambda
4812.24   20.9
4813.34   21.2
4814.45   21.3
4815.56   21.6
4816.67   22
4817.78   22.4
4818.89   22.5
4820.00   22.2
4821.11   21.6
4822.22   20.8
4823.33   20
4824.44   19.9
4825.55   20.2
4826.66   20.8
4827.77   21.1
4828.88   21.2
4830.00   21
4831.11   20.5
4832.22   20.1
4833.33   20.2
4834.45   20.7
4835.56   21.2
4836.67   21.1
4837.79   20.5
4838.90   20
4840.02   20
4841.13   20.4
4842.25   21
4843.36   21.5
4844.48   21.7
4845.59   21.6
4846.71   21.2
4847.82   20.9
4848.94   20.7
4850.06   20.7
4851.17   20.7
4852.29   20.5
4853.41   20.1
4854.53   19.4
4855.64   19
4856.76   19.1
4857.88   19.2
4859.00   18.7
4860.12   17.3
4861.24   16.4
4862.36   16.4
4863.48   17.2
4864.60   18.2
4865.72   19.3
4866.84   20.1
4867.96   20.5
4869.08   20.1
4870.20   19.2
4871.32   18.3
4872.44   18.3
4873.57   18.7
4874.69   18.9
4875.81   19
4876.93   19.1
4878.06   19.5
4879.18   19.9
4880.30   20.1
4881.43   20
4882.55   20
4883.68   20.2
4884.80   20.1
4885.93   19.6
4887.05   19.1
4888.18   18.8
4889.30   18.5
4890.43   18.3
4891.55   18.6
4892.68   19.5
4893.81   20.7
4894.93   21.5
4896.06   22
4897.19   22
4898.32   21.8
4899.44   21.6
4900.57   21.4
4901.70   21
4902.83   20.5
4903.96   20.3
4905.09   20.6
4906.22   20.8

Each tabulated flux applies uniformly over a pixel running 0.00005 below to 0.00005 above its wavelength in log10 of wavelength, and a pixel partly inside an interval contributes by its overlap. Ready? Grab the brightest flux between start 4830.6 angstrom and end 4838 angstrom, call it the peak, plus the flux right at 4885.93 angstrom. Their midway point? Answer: 20.4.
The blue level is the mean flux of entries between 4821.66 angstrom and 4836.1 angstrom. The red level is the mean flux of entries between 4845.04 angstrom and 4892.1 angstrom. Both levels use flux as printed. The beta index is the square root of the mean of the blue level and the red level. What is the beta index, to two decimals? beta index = 4.47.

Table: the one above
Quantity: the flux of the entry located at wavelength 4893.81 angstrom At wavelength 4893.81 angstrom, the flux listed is 20.7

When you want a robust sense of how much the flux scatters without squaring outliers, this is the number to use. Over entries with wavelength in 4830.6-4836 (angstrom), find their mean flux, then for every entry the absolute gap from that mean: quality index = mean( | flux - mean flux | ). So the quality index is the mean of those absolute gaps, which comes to 0.33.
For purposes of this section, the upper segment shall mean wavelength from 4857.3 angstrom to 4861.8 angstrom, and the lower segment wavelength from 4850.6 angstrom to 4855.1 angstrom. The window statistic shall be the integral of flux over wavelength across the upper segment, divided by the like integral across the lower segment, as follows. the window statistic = 0.89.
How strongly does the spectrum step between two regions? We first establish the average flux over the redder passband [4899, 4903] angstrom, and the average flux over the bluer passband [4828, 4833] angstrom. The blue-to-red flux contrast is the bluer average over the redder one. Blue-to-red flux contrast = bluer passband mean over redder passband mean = 0.98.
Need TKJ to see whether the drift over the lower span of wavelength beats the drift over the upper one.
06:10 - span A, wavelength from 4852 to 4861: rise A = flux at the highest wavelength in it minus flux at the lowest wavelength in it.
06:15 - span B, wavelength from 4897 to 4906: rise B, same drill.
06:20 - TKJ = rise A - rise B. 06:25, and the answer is -1.8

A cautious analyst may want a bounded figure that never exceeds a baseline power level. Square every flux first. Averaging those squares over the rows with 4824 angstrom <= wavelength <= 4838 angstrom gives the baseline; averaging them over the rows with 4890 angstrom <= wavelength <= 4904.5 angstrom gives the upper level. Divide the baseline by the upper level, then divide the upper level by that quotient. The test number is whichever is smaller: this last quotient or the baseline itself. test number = 427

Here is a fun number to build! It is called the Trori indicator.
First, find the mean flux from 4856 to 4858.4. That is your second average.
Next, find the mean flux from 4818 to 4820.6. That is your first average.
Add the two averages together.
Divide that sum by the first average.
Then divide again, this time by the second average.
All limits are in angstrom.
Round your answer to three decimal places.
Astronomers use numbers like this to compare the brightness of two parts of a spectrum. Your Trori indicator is 0.097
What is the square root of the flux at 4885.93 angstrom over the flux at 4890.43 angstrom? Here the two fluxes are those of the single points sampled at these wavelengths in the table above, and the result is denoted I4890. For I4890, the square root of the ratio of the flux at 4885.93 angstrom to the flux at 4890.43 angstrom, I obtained 1.03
